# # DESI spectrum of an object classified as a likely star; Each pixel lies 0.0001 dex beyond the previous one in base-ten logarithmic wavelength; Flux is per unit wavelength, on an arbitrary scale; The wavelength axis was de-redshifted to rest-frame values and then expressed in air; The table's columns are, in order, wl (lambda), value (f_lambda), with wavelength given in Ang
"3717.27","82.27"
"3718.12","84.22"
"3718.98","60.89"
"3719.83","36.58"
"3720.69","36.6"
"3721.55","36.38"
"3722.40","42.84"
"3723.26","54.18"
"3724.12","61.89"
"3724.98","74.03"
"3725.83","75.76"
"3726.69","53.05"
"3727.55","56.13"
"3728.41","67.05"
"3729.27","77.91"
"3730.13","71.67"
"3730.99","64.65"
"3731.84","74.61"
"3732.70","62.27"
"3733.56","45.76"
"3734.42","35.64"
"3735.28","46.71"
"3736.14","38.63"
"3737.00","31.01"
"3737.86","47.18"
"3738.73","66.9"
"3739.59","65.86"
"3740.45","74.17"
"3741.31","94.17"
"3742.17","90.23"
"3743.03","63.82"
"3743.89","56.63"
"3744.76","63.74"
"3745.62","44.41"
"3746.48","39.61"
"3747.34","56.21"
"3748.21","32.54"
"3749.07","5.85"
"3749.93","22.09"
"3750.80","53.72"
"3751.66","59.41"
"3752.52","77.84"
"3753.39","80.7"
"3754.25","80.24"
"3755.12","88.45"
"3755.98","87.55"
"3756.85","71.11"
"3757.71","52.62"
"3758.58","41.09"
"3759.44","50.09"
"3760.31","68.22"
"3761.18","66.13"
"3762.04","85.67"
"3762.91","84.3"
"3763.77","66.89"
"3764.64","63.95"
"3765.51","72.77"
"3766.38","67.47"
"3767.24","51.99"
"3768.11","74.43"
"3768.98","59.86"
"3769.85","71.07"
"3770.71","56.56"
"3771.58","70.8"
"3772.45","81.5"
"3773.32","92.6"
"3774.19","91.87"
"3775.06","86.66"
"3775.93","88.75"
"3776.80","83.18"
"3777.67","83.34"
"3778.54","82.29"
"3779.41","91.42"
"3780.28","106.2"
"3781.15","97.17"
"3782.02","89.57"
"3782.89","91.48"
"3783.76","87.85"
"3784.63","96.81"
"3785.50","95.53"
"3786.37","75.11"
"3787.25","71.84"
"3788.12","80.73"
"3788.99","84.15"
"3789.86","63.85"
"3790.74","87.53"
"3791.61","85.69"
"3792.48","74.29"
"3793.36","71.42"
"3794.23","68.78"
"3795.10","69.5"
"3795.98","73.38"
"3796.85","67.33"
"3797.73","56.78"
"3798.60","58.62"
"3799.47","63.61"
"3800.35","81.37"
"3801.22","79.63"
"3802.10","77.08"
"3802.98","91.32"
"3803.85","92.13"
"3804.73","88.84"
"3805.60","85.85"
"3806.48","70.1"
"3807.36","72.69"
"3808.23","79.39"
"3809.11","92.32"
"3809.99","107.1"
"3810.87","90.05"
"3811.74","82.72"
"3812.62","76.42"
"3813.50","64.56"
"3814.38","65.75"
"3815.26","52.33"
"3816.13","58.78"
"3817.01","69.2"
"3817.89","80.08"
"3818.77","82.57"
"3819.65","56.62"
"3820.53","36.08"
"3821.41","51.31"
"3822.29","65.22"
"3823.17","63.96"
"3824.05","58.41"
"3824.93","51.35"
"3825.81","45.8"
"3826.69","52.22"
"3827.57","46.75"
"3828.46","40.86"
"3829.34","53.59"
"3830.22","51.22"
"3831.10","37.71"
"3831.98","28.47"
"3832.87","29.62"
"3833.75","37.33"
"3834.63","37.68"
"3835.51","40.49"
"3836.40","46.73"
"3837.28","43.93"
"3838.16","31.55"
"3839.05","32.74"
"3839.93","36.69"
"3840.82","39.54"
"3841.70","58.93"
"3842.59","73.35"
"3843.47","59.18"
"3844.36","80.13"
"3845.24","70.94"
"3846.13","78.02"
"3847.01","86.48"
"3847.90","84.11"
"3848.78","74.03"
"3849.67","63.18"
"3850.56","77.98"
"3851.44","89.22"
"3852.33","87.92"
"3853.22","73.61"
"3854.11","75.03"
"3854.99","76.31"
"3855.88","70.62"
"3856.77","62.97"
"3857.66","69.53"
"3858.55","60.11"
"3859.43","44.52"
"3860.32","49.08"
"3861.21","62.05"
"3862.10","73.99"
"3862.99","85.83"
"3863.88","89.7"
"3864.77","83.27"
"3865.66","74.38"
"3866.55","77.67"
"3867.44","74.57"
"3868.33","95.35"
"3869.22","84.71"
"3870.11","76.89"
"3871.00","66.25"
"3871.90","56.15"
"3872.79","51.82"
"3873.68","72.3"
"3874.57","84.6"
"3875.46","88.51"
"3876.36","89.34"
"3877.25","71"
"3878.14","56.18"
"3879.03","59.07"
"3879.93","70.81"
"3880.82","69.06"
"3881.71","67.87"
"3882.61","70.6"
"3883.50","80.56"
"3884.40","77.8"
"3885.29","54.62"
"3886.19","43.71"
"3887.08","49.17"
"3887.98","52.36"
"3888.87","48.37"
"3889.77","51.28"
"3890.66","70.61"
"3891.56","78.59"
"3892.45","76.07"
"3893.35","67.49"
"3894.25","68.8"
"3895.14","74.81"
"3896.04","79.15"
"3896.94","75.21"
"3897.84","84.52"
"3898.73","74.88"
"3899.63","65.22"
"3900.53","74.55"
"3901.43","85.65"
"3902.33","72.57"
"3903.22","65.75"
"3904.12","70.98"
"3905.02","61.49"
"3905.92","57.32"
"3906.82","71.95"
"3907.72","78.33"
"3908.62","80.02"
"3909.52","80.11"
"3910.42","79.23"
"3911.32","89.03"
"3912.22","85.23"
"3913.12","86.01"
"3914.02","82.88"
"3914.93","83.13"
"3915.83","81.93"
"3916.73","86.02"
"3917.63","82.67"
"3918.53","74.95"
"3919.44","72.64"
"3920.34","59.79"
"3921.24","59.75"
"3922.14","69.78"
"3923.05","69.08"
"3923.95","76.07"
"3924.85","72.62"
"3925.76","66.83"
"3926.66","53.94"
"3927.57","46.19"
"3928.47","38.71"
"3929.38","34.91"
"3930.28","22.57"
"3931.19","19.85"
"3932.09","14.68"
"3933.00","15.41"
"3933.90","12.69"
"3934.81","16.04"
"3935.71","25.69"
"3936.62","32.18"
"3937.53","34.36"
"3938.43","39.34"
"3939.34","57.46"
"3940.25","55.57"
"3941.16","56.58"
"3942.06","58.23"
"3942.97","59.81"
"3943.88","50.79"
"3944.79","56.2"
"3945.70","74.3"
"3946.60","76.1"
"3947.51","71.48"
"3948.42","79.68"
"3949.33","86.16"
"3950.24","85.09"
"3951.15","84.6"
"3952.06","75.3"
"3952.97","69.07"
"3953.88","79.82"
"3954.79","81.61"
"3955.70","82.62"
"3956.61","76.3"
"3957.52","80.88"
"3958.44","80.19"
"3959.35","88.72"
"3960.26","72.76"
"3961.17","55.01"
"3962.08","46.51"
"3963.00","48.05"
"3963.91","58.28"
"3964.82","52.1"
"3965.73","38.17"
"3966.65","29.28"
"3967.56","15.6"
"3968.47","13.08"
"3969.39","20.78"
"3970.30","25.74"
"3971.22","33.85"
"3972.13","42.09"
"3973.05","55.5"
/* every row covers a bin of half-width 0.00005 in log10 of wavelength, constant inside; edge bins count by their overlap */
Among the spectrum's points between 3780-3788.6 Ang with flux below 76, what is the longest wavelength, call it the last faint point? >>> 3787.25 Ang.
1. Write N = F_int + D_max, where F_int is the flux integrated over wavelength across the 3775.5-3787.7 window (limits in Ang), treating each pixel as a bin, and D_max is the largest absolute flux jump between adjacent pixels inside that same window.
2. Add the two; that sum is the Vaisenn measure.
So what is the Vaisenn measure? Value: 1101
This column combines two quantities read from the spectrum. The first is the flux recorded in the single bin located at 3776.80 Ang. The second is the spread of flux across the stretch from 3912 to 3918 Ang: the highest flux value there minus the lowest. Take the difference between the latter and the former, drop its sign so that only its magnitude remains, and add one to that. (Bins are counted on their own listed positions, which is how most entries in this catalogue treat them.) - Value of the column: 80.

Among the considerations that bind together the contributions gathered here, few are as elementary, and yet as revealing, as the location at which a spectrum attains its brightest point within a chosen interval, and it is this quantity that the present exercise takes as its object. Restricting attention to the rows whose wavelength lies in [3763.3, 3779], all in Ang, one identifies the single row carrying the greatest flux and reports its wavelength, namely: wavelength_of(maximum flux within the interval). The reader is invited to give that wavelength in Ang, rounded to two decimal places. 3773.32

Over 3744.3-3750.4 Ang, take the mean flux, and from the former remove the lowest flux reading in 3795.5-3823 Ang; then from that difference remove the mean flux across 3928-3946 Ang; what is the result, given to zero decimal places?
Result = -37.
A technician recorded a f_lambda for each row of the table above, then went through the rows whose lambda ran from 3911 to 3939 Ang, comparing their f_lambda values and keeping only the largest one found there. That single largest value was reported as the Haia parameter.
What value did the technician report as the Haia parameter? 89.03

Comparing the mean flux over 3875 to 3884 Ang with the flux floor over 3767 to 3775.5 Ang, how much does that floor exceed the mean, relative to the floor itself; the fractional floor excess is -0.4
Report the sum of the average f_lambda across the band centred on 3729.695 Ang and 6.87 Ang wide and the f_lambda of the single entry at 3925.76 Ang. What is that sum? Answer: 133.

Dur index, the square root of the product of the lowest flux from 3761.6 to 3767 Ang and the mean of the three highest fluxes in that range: 72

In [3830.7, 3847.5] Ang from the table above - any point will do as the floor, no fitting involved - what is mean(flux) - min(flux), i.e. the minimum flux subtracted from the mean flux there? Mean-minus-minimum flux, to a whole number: 22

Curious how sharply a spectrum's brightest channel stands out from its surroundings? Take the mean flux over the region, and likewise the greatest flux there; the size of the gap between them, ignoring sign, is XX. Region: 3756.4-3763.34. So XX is 21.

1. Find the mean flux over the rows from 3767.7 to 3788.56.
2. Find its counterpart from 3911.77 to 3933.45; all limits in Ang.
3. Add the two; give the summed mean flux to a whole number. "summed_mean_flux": 144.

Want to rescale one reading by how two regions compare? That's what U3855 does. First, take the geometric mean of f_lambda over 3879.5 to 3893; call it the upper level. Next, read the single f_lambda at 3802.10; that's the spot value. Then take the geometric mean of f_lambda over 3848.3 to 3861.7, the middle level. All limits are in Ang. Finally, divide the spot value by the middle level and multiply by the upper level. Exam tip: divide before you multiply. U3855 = 71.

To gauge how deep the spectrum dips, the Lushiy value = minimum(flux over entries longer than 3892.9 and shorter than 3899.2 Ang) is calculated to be 67.49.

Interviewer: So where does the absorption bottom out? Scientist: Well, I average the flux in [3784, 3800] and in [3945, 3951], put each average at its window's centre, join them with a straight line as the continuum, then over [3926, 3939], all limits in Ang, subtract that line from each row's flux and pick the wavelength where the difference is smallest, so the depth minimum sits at 3933.90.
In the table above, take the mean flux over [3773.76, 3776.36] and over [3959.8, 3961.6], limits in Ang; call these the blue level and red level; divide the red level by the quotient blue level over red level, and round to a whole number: 46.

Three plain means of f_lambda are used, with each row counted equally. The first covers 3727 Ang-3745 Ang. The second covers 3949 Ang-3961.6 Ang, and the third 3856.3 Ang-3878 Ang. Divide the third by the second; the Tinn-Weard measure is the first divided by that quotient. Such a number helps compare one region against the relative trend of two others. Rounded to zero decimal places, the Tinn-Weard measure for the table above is 67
